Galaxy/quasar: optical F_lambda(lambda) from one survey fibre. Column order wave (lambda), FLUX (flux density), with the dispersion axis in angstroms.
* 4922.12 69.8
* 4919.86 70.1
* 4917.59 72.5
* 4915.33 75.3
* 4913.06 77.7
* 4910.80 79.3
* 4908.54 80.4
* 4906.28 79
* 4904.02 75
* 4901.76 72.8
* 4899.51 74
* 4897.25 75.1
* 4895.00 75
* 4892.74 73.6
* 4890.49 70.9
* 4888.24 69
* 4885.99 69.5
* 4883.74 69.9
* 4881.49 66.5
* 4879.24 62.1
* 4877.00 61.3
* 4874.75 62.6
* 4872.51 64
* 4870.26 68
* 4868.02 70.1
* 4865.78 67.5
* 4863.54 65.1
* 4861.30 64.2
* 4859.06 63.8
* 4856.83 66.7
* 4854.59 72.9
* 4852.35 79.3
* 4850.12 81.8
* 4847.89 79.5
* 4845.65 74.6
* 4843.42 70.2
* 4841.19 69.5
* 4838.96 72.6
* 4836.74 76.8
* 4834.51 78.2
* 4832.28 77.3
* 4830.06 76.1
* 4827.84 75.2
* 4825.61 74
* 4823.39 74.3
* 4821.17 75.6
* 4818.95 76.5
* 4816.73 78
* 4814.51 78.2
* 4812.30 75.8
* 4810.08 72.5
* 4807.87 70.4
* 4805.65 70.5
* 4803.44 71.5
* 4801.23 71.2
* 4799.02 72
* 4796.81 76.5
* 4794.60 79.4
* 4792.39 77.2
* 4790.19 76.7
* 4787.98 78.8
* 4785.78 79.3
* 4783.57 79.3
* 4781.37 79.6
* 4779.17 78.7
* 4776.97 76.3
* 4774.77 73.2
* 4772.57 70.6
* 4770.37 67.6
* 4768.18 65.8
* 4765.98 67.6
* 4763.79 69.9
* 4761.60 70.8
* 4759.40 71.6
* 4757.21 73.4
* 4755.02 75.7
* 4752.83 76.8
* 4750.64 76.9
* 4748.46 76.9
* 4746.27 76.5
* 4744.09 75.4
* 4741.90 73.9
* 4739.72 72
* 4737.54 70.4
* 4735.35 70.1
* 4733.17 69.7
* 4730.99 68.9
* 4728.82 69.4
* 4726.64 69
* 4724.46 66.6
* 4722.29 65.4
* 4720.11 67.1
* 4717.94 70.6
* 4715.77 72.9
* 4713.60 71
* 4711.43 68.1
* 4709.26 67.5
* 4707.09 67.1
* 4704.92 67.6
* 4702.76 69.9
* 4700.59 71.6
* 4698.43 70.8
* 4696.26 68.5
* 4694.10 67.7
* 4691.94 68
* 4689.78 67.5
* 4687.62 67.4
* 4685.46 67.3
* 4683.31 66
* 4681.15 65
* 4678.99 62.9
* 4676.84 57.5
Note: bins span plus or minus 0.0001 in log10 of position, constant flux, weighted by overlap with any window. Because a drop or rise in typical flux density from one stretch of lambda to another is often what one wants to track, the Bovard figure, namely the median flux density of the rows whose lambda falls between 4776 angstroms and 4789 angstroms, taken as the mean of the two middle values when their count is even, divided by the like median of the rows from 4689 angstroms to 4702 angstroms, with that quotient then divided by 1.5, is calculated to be 0.772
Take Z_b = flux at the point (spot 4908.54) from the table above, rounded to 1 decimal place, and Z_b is 80.4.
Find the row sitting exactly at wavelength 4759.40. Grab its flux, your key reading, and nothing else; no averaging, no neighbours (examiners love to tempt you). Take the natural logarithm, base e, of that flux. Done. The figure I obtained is 4.27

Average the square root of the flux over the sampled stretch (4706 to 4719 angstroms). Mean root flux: 8.34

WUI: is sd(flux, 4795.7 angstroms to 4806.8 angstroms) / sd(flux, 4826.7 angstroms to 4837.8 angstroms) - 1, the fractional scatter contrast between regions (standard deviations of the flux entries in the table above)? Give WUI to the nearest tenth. 1.1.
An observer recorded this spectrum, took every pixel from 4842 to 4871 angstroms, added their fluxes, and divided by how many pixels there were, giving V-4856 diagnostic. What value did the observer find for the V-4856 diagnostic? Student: 71.1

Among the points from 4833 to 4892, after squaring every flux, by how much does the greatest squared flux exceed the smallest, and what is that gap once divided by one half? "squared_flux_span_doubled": 5867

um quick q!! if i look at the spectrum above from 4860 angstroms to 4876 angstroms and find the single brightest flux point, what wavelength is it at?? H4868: 4868.02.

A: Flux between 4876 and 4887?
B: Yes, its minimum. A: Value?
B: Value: 61.3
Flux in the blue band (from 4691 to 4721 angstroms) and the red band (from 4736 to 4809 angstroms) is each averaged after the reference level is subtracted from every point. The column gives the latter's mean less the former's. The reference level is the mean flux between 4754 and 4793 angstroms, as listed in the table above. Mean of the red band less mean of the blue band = 4.8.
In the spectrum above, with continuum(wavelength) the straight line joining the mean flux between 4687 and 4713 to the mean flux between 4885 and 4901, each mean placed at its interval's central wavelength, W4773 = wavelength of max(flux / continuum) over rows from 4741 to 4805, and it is 4781.37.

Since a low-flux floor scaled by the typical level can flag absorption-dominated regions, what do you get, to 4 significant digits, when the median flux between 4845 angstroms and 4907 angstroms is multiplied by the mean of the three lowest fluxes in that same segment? 4340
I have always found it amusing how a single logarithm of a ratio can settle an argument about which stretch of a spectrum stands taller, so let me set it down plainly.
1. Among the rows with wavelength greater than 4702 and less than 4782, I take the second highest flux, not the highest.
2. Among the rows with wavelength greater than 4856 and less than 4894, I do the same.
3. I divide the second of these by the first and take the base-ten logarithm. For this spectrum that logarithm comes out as -0.045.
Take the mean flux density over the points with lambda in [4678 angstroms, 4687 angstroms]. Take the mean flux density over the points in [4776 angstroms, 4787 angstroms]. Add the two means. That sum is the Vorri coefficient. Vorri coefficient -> 144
